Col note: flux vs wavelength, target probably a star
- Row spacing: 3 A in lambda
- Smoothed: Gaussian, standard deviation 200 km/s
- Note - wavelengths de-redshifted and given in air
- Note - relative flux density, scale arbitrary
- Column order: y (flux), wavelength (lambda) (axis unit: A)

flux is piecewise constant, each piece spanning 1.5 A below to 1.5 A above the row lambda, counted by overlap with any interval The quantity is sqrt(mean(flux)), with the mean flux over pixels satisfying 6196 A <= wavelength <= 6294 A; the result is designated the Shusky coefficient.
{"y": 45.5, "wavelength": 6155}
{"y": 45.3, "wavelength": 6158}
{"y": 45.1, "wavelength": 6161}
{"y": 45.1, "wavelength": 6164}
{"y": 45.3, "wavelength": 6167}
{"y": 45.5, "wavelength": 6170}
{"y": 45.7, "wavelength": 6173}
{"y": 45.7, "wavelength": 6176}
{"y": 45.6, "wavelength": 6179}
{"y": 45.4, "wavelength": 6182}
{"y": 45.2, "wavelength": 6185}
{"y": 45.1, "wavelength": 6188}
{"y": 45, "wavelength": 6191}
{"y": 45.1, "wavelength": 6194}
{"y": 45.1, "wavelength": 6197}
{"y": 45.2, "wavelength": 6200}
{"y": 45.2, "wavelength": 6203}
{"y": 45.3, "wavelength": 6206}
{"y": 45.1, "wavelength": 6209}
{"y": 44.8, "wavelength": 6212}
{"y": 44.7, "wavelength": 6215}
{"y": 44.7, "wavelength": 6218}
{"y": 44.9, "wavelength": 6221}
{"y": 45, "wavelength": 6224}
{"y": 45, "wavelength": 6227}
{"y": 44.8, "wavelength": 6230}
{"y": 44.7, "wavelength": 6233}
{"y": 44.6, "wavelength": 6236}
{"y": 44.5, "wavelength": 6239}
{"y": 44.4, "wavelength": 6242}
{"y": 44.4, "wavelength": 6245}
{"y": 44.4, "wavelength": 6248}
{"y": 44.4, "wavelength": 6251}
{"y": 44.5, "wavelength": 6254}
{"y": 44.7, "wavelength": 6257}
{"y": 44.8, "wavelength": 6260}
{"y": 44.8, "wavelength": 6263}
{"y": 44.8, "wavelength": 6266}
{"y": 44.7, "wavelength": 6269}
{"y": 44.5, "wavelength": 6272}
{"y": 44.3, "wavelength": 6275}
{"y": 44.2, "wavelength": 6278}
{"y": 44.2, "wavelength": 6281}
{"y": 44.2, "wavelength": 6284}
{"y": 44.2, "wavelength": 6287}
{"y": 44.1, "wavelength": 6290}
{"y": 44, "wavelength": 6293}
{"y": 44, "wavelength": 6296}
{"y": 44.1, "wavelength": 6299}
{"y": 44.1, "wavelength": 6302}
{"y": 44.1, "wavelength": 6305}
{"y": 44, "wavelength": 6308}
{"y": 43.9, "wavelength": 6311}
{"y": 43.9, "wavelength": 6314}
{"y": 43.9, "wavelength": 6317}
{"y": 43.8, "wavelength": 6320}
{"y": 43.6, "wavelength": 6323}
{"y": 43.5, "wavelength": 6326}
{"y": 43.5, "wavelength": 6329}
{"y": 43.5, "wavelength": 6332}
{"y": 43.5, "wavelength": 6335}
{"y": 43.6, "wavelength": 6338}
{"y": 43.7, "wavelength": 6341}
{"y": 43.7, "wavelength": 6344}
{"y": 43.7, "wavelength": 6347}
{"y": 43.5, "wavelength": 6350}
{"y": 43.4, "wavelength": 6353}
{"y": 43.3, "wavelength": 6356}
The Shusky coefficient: 6.68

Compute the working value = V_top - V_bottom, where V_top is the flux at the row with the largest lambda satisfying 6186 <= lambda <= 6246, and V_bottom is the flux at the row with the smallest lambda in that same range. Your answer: -0.70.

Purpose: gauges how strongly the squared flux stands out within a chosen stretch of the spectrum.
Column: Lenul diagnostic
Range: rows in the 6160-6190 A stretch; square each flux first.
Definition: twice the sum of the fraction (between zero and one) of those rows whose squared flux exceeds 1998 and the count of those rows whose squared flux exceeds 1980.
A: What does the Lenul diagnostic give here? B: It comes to 22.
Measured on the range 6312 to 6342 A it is 0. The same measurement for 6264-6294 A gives 6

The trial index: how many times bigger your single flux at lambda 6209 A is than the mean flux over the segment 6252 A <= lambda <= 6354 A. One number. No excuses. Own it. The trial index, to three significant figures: 1.02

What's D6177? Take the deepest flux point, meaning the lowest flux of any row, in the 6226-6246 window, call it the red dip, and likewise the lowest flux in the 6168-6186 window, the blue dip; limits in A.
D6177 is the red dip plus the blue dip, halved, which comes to 44.8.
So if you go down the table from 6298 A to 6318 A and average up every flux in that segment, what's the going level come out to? 44.0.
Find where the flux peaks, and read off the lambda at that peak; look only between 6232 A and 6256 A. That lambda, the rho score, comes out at 6233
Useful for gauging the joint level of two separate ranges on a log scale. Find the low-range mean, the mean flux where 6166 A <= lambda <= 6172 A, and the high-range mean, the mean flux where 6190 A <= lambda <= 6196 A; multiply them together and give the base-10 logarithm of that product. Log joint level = 3.31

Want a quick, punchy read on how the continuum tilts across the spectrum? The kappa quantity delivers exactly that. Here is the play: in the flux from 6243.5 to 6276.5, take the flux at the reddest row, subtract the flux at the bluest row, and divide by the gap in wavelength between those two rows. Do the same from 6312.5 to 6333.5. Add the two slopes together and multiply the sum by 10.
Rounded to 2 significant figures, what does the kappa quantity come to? -0.26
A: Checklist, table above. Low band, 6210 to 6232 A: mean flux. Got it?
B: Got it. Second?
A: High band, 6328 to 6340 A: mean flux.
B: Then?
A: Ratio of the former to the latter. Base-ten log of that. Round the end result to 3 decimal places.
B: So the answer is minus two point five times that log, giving -0.032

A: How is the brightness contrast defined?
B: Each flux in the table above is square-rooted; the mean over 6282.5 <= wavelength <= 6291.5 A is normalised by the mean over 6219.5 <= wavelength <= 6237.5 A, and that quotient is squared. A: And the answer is 0.985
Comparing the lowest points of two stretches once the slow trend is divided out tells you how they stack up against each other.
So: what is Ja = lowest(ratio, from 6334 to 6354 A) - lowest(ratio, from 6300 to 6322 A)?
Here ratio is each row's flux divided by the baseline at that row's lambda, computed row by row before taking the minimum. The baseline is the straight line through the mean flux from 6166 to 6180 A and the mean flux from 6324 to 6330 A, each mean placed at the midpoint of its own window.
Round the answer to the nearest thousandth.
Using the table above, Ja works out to -0.002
